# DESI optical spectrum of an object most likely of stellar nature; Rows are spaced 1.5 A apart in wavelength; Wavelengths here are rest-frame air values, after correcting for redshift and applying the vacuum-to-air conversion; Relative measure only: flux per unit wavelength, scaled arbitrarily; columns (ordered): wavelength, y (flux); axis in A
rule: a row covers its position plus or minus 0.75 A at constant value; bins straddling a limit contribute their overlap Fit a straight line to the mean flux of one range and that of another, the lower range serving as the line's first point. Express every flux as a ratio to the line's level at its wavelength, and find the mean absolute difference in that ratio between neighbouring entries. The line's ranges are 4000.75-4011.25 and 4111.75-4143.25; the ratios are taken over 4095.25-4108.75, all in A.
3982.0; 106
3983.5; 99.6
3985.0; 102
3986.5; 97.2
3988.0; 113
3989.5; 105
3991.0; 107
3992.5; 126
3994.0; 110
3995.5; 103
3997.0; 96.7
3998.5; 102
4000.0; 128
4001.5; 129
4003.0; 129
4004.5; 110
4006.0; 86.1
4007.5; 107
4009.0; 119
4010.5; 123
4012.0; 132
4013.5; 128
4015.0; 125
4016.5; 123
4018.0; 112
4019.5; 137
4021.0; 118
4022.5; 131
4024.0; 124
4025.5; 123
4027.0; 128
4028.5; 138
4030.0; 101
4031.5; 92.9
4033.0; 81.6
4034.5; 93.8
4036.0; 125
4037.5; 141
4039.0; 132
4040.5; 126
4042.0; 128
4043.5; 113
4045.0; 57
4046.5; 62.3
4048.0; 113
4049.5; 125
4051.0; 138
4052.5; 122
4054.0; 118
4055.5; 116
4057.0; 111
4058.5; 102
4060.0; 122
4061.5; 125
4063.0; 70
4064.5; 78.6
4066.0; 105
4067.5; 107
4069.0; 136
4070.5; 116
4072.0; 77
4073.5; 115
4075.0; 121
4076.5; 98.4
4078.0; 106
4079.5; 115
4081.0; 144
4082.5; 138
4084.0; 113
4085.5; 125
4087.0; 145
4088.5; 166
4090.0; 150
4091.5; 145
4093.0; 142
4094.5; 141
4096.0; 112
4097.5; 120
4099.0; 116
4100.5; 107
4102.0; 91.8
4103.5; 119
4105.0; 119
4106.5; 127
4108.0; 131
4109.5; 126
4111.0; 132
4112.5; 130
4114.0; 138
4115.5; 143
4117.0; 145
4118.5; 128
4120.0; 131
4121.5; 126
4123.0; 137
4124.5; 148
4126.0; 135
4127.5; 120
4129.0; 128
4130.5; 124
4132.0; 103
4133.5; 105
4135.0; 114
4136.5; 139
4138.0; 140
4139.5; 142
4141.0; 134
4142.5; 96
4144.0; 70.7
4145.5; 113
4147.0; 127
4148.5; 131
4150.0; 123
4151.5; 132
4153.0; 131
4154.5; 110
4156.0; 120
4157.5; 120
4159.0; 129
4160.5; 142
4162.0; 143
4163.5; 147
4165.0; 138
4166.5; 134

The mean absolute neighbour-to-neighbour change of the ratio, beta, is 0.075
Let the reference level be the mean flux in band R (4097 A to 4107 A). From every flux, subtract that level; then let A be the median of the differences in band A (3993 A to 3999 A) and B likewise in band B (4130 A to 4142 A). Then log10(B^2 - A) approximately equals 2.4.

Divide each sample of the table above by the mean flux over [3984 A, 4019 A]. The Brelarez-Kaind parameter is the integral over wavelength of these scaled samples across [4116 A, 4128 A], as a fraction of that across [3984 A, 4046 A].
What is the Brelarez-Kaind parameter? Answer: 0.23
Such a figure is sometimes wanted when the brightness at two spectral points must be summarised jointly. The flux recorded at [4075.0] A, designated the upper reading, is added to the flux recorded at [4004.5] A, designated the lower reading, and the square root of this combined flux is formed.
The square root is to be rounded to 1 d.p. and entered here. 15.2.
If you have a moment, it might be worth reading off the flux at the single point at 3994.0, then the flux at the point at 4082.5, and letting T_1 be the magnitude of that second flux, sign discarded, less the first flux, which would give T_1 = 28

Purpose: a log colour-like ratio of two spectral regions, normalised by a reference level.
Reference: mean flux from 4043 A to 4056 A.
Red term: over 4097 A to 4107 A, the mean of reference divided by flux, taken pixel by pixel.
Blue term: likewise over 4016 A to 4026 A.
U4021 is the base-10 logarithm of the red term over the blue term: 0.04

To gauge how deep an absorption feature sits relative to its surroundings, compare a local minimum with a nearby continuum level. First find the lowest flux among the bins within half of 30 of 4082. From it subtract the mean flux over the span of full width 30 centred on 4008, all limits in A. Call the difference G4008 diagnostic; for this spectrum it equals -40.4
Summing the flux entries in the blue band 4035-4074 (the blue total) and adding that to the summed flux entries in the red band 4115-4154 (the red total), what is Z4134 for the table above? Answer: 6147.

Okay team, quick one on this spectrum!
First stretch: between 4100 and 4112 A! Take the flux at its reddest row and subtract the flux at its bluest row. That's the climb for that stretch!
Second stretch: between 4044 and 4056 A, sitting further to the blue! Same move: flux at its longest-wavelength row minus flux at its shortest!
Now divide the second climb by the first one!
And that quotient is 2.4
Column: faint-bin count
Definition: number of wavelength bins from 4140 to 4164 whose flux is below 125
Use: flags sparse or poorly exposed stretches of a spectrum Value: 7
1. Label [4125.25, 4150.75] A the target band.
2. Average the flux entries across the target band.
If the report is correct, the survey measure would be 120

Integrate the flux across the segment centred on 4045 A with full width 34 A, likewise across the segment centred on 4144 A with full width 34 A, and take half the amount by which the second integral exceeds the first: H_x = 158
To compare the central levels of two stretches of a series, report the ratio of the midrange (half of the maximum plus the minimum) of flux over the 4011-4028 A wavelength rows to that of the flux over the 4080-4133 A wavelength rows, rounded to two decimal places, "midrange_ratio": 0.97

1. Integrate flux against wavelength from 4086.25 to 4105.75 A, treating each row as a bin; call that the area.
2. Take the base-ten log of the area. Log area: 3.40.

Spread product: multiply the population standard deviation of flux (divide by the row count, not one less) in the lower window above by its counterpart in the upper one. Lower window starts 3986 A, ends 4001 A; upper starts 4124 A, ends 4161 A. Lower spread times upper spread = 173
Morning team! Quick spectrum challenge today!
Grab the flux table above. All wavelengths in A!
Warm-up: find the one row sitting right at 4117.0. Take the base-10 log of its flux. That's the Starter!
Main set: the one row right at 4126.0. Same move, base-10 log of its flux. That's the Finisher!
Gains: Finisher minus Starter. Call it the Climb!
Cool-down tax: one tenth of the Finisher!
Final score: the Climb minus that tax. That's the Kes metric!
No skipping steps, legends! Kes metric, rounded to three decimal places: -0.244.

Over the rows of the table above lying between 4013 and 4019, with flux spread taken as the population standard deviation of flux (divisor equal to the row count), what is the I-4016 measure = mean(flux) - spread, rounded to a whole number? 116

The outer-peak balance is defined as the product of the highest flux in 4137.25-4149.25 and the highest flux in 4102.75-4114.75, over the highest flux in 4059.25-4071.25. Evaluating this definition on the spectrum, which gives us 144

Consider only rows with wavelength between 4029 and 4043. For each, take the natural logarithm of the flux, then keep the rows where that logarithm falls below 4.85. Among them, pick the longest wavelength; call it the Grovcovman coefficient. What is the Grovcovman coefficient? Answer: 4040.5 A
